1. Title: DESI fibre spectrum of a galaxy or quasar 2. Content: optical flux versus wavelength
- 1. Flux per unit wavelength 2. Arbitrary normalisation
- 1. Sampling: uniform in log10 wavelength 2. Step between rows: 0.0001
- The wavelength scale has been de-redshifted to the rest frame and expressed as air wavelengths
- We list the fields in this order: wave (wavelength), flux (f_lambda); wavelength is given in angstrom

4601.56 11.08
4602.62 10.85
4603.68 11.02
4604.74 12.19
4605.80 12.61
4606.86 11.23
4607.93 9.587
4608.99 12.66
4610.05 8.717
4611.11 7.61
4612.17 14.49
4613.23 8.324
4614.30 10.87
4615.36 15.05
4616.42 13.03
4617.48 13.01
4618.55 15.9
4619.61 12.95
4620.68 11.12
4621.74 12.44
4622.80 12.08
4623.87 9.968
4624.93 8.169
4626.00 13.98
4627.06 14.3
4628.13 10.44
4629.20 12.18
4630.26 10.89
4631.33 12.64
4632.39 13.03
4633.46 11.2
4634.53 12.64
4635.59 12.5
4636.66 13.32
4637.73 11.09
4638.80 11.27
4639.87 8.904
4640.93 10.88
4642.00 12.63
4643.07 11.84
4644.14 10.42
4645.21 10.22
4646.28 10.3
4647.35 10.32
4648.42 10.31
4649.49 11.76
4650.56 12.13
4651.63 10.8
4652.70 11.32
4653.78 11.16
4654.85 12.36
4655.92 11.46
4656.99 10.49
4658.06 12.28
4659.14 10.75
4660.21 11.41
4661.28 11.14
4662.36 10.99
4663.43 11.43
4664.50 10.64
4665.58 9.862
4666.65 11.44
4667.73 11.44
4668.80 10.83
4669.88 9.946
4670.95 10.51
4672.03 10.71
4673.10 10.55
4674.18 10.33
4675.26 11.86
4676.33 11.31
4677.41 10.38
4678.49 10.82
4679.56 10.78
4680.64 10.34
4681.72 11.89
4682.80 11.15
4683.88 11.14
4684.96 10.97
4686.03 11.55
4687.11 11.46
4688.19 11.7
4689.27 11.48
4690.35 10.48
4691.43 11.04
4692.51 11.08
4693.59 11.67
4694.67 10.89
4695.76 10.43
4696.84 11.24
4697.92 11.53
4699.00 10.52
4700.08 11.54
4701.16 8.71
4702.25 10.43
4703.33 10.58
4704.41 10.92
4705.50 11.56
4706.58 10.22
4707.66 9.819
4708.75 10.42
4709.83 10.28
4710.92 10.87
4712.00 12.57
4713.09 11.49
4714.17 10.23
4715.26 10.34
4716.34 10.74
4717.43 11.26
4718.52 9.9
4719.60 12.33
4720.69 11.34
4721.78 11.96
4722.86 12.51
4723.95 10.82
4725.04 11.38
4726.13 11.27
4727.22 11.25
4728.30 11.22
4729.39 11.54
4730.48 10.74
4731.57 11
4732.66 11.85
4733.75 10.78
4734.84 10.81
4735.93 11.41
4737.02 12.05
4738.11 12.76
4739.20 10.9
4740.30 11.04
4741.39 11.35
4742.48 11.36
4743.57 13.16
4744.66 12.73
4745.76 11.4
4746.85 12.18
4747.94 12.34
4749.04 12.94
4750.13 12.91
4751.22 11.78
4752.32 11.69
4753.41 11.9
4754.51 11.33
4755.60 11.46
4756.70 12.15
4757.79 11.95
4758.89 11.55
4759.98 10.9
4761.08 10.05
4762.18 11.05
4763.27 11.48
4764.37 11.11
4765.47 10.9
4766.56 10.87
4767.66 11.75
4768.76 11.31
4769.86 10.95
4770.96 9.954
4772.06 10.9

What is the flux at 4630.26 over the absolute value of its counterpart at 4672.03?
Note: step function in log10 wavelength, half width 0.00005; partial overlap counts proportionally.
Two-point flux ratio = 1.02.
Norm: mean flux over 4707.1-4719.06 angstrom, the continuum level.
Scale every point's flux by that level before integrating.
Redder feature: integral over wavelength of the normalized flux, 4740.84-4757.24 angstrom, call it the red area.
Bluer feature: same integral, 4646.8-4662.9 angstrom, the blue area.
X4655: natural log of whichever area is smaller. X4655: 2.83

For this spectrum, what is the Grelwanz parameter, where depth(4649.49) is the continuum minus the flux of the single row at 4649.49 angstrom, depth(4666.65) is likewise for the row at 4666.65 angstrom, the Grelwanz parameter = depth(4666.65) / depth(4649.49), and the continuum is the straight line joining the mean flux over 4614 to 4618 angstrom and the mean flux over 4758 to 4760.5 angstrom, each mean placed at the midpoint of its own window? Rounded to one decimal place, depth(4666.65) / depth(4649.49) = 1.1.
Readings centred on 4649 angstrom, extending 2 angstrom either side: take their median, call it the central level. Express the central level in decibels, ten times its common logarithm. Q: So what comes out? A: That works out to 10.4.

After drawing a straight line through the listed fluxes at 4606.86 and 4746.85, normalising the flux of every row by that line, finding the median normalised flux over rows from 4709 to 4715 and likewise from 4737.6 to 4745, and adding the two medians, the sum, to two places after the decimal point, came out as 1.85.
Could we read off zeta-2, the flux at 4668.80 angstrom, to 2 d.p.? 10.83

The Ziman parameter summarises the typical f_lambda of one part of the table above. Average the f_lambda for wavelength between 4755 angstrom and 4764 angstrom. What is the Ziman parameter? 11.32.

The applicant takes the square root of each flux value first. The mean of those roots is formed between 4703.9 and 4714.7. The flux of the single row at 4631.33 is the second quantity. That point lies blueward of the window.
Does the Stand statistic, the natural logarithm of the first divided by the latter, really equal -1.35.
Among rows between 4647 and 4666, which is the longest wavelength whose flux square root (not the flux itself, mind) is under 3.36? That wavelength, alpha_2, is 4665.58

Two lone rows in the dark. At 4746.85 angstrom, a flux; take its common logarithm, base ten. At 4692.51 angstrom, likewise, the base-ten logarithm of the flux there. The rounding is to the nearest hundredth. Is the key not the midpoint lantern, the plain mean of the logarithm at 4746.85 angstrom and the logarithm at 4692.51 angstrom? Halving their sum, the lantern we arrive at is 1.07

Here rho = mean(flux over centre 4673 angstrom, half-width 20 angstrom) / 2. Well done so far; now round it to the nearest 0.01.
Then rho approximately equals 5.53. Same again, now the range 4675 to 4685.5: 5.53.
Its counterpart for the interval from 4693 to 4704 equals 5.38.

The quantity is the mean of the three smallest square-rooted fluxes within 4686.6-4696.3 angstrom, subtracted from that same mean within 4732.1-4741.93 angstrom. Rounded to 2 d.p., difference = 0.04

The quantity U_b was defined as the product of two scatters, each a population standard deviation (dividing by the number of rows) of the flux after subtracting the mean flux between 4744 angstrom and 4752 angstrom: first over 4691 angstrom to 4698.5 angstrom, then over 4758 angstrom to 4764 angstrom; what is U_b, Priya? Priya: 0.21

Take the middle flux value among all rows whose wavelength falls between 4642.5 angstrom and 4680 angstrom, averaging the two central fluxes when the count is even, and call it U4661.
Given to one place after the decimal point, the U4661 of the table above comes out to 10.8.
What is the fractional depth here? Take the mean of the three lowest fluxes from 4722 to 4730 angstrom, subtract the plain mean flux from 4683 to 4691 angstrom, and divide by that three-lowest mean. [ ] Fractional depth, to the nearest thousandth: -0.014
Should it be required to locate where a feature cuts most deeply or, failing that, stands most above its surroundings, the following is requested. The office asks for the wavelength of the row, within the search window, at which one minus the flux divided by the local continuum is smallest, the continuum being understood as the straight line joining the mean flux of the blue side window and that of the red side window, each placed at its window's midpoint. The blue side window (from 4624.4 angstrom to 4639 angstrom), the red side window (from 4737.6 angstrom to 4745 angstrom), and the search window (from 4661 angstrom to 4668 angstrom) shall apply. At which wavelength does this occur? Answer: 4667.73 angstrom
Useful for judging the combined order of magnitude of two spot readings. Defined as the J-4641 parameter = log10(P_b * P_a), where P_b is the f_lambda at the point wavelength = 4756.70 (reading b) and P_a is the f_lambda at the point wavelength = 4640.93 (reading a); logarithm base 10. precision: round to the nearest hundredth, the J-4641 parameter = 2.12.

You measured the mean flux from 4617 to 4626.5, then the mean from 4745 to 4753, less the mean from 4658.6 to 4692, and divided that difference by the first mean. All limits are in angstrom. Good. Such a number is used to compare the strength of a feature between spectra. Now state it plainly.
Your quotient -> 0.10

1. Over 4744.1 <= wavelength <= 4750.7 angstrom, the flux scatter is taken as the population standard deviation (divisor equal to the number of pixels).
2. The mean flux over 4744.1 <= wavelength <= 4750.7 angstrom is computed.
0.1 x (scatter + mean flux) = 1.30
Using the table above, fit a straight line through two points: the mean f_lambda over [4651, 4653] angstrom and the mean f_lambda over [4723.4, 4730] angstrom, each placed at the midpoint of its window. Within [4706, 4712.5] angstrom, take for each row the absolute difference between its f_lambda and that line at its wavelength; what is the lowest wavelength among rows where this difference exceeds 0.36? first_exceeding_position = 4706.58 angstrom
